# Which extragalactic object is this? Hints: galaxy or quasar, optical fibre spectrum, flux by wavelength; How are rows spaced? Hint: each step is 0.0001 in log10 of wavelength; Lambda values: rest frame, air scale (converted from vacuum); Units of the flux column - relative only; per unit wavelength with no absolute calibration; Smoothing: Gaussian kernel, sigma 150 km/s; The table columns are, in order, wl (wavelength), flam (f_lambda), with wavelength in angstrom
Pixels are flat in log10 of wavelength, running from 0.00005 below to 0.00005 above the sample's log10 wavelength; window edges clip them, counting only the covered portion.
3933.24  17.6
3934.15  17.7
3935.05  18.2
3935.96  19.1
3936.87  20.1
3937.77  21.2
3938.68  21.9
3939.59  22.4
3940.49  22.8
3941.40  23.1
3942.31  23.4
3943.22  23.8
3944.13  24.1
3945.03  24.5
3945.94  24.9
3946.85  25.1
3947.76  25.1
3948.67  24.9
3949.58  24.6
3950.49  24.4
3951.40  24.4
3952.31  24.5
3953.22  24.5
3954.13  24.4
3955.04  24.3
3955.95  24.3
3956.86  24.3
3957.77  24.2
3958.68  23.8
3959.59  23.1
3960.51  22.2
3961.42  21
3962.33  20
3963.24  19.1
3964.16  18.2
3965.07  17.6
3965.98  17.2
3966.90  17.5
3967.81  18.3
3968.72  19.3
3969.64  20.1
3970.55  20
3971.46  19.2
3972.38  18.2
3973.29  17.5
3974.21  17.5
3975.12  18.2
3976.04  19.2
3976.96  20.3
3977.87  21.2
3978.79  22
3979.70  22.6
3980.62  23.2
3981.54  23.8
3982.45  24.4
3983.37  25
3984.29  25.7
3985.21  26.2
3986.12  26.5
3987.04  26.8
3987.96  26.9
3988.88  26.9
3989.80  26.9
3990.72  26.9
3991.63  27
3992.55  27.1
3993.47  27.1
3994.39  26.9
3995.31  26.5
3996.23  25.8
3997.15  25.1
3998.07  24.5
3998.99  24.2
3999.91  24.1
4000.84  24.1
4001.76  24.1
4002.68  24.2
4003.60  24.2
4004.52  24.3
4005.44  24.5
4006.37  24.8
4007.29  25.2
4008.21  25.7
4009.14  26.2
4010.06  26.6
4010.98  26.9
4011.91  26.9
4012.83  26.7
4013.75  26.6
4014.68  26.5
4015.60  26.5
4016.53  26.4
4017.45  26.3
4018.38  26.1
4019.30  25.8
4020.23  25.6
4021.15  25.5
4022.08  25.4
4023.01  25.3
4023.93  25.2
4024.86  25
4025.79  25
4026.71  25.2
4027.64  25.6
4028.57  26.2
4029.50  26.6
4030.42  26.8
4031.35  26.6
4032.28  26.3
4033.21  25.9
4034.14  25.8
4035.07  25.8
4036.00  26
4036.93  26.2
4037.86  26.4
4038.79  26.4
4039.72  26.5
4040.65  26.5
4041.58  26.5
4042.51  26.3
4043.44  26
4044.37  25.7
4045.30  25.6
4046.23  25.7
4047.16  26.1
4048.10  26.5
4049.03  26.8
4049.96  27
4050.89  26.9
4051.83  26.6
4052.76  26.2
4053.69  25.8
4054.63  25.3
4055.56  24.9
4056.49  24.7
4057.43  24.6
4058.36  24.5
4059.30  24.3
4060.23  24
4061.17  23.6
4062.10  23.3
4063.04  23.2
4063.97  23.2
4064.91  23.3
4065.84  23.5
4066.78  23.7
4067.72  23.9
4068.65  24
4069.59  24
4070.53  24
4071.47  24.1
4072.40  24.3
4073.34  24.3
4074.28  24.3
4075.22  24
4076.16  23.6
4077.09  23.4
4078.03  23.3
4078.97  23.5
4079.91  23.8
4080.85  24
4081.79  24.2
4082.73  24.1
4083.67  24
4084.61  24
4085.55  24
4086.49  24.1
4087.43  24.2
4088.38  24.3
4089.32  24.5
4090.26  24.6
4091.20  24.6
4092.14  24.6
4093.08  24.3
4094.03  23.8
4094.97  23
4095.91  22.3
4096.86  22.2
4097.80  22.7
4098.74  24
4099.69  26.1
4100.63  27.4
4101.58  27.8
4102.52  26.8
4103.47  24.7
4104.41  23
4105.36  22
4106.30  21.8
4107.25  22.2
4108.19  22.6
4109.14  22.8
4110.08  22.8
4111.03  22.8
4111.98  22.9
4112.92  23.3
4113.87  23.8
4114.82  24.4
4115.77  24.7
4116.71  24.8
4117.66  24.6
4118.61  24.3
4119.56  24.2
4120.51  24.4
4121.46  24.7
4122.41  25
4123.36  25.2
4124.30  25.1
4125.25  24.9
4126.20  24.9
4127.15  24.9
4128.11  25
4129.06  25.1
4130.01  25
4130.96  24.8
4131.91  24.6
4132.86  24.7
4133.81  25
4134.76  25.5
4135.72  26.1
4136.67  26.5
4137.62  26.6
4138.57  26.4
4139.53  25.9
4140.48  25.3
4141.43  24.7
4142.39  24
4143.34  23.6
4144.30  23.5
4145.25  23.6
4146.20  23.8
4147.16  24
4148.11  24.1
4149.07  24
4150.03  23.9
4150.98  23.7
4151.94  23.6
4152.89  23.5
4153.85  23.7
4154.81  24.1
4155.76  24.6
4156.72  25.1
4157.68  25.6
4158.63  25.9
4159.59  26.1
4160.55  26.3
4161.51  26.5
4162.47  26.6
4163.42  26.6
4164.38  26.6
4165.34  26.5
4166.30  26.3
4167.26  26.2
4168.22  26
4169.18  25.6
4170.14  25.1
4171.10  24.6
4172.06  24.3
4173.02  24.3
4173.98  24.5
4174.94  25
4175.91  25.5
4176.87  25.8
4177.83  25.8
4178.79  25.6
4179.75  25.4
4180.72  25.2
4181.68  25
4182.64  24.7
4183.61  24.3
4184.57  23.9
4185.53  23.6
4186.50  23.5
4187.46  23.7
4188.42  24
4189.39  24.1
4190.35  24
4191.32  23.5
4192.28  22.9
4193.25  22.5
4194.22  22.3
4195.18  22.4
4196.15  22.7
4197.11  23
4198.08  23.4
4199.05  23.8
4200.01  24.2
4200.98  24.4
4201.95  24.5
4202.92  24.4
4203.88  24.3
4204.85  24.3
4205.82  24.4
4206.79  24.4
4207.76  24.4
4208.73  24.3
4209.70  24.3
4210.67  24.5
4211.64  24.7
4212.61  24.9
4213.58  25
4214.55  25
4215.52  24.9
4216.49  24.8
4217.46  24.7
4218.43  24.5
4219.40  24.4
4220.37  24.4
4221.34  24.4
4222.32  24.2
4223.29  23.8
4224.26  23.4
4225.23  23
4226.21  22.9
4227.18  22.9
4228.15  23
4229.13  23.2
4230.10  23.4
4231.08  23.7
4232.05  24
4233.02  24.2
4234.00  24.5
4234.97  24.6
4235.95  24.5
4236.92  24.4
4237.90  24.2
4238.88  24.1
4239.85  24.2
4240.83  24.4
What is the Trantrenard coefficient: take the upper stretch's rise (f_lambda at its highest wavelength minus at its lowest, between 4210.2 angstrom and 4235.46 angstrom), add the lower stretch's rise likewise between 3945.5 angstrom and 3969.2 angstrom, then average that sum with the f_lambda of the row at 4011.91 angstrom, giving 10.7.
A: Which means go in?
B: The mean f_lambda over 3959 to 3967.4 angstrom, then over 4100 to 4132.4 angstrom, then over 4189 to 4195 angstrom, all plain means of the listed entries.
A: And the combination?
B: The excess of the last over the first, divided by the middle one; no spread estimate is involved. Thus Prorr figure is 0.15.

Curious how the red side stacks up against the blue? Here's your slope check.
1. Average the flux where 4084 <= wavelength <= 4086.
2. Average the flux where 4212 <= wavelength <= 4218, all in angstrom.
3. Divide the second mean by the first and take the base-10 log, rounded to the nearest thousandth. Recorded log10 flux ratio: 0.016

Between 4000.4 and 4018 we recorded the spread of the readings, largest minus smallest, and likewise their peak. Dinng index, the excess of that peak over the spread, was 24.1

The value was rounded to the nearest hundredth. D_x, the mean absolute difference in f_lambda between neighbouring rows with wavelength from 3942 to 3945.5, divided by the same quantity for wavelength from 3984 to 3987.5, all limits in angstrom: 1.00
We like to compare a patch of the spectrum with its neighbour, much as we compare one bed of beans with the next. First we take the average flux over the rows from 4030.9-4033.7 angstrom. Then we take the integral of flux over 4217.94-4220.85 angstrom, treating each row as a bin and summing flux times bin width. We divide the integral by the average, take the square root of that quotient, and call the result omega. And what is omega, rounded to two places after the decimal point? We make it 1.65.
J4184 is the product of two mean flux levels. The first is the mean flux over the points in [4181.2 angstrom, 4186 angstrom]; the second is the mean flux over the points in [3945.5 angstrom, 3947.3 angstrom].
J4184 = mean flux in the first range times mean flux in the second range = 608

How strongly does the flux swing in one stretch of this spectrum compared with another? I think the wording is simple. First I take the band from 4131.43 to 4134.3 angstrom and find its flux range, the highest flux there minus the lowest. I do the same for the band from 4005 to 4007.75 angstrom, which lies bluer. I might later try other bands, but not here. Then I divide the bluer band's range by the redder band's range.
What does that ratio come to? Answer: 2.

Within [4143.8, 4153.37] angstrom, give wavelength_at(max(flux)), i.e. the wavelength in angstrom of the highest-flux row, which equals 4148.11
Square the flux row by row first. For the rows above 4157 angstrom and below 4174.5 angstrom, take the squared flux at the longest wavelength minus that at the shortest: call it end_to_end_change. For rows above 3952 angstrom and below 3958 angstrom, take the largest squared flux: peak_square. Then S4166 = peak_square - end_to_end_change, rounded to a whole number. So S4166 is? 655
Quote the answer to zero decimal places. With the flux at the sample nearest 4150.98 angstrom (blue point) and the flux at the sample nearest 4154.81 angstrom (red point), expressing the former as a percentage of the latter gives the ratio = 98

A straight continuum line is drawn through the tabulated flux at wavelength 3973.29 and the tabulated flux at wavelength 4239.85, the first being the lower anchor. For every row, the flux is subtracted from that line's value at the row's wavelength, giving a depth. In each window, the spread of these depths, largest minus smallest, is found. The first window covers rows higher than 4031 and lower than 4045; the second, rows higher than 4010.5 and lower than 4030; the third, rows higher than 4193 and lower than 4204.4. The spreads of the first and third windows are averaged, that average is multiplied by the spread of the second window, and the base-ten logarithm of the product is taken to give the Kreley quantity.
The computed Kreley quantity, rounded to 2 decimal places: 0.57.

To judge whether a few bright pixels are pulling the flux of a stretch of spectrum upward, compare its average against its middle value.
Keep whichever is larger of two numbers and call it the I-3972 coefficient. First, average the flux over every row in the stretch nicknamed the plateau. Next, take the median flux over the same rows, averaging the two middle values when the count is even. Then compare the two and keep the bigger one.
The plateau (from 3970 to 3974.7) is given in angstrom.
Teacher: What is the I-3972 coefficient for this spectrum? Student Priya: 18.5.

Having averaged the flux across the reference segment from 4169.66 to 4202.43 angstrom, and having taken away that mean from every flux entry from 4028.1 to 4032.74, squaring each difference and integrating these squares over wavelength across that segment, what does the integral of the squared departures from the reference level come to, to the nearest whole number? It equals 26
